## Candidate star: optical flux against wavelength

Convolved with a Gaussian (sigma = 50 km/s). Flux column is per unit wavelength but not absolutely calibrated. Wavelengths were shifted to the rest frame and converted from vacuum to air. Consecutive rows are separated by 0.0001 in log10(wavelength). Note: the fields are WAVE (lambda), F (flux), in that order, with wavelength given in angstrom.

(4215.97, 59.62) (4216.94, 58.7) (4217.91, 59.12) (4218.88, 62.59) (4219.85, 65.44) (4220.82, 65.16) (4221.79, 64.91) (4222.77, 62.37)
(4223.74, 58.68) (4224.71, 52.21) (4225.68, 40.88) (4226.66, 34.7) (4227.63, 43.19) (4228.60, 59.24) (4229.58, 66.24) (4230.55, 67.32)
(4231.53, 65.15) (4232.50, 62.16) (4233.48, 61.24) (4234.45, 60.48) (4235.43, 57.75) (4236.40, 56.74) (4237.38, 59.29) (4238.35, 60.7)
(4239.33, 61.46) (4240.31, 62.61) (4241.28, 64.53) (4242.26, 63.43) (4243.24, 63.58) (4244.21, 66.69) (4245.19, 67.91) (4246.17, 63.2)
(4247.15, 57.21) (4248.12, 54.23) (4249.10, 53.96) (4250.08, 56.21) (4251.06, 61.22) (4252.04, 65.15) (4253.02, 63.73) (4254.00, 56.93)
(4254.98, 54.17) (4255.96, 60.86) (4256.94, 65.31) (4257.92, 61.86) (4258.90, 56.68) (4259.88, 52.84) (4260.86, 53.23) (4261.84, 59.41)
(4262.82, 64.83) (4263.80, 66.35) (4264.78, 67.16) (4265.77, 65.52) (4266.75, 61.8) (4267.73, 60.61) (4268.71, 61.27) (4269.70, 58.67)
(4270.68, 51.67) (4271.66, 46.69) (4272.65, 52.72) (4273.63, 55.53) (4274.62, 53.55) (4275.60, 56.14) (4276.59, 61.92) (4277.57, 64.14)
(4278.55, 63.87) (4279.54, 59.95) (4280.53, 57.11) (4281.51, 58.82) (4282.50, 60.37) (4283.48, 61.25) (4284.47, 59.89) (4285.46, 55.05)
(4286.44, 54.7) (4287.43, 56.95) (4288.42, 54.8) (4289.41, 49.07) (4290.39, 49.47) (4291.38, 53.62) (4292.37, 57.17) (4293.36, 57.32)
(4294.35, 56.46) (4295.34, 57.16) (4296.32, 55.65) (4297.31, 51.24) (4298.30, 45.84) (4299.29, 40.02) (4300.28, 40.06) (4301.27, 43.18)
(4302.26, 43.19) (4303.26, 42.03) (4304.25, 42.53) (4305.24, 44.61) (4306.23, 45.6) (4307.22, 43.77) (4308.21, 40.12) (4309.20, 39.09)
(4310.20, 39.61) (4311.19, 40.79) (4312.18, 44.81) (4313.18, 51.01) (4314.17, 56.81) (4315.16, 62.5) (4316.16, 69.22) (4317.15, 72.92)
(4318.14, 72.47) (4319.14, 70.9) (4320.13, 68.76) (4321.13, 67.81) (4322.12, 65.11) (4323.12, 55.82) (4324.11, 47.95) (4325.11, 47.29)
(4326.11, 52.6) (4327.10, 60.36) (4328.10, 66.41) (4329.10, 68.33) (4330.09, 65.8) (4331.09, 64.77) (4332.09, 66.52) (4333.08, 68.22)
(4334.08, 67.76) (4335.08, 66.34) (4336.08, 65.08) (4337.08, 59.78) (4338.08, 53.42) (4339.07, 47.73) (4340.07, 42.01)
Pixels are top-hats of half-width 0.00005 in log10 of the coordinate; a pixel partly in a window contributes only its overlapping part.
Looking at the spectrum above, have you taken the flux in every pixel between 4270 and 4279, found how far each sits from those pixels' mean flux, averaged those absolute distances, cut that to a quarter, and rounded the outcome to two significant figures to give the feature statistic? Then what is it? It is 1.2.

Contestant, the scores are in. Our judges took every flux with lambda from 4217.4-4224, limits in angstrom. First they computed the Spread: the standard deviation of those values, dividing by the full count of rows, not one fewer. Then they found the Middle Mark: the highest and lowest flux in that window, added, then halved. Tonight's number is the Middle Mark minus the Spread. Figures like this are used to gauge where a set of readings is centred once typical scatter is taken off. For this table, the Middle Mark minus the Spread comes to 59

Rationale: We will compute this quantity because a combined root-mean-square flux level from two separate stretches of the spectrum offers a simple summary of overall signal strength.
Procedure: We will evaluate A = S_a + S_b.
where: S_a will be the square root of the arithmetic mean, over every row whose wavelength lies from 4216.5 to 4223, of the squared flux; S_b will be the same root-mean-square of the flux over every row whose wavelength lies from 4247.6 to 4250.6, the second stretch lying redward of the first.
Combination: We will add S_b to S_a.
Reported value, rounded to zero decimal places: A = 117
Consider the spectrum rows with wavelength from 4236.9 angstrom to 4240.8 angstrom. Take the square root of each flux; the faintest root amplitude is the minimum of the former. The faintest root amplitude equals 7.70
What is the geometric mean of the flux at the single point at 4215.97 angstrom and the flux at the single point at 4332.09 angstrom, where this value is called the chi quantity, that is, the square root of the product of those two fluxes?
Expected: 63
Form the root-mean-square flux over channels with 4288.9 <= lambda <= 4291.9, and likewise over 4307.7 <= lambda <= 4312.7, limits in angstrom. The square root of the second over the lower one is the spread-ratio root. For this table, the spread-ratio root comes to 0.90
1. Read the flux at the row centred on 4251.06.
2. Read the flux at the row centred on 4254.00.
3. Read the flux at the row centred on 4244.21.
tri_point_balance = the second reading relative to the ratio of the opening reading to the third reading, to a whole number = 62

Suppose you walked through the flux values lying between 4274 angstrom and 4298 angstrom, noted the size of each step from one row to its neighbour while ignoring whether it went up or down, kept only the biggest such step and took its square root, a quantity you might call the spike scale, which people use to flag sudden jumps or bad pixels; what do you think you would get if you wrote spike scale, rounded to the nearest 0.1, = 2.4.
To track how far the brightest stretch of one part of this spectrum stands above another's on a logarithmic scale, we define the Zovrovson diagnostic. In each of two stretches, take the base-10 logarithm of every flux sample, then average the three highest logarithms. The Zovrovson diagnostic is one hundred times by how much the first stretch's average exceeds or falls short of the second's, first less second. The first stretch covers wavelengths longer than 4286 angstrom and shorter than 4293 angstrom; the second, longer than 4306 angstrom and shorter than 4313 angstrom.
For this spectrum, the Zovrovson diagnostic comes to 10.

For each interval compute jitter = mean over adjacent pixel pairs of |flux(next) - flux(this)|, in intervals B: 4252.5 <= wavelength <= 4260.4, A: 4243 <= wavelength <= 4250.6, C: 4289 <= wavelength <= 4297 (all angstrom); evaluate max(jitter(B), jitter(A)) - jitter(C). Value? 3.1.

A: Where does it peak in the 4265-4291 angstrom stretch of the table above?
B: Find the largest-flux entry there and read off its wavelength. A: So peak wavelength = 4265.77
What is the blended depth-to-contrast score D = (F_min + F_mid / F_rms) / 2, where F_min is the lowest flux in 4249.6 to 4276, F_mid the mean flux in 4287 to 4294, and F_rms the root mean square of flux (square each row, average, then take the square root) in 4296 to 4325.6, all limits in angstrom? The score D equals 24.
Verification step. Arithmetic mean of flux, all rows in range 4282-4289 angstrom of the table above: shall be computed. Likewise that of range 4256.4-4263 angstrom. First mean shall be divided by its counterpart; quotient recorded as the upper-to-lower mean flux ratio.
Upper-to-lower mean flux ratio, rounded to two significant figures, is 0.97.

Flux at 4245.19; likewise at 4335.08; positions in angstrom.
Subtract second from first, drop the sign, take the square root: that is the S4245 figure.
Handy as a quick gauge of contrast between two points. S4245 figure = 1.3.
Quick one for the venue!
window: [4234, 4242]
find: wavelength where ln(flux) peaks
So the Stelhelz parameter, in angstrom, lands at 4241.28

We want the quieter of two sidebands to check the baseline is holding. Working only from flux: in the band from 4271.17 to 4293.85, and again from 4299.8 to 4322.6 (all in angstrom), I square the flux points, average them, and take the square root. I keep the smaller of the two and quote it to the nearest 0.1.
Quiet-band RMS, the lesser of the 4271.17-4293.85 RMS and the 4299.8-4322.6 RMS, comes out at 54.0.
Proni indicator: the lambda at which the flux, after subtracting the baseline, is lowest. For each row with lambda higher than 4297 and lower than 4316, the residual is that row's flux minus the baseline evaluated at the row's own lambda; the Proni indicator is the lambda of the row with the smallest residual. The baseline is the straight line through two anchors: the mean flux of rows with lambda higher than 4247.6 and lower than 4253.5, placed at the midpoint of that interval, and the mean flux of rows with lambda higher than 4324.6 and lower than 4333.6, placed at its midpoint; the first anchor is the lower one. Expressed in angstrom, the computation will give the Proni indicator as 4309.20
